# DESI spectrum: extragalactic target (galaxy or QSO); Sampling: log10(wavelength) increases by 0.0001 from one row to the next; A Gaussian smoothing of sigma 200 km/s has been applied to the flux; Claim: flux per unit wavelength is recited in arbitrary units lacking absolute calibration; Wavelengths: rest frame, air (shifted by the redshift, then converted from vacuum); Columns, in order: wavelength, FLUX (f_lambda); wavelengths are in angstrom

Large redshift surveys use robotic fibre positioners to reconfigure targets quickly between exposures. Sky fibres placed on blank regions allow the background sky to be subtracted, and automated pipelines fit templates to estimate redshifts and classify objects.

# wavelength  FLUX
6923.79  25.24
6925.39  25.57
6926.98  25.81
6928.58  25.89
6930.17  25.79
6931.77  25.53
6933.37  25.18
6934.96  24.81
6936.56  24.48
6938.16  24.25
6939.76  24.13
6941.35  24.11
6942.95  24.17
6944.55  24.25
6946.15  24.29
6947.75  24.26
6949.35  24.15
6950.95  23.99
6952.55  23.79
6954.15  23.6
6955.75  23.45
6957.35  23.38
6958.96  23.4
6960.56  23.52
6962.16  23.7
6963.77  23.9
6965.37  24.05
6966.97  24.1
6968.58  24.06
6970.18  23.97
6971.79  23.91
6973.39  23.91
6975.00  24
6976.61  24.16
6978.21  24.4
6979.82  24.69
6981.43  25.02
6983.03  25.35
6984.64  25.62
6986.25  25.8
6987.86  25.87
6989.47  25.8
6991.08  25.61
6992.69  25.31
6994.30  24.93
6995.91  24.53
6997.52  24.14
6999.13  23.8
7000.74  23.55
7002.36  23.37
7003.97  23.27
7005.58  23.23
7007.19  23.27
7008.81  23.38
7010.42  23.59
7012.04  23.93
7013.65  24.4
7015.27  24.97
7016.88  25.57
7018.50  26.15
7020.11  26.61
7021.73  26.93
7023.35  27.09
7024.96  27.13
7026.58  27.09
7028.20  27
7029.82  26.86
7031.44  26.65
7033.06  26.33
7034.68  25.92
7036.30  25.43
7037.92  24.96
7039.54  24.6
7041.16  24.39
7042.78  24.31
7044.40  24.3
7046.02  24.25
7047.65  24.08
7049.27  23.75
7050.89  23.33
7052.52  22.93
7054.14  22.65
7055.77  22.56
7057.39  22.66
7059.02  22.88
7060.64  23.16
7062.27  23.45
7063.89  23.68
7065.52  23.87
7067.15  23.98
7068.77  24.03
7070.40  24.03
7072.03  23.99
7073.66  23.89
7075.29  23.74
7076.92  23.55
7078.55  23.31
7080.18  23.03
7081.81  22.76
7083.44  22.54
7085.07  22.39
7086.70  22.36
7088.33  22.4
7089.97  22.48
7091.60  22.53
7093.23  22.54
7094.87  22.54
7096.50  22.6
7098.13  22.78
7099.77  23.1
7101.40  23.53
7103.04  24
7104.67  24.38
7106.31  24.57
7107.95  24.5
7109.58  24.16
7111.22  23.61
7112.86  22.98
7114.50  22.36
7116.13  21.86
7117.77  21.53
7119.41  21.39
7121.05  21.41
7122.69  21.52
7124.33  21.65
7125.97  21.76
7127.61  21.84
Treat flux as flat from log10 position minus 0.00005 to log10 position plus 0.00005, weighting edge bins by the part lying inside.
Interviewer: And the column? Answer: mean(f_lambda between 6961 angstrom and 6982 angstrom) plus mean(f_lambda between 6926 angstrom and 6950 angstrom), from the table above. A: 48.9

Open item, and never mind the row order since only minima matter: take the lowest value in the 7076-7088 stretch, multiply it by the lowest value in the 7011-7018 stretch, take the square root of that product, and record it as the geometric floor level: 23.1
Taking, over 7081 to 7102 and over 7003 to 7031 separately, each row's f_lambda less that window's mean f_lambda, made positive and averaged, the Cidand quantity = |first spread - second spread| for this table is 1.24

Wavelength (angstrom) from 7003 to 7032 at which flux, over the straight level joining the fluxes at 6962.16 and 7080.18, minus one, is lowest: 7005.58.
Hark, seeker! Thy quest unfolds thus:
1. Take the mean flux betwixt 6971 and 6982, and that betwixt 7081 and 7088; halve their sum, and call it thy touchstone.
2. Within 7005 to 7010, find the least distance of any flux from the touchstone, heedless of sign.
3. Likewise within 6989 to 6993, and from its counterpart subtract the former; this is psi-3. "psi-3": 1.9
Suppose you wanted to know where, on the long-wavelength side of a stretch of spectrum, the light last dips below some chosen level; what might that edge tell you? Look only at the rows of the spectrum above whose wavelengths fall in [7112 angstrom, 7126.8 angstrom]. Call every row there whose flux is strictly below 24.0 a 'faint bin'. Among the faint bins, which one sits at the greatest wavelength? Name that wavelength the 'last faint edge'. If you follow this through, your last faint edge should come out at 7125.97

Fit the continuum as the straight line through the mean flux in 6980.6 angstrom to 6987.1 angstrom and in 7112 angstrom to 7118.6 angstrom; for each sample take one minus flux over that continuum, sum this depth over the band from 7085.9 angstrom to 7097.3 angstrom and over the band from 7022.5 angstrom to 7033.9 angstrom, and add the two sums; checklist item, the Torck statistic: -0.6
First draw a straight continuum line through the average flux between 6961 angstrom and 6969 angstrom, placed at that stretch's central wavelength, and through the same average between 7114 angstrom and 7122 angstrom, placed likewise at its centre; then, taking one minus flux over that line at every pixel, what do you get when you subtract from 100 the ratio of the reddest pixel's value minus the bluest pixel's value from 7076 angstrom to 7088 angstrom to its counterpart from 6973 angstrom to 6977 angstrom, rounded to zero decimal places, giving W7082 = 104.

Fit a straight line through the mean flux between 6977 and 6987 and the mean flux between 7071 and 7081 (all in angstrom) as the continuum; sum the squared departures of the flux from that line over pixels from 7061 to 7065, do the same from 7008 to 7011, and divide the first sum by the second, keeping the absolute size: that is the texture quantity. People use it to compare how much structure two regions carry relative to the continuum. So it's 0.0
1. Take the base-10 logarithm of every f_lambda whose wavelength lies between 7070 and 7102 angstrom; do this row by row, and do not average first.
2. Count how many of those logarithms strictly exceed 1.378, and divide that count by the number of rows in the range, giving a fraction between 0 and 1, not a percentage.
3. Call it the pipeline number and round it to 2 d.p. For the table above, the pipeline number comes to 0.15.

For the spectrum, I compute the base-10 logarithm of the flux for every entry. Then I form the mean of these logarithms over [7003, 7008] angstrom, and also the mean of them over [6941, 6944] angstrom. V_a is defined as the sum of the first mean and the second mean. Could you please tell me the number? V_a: 2.75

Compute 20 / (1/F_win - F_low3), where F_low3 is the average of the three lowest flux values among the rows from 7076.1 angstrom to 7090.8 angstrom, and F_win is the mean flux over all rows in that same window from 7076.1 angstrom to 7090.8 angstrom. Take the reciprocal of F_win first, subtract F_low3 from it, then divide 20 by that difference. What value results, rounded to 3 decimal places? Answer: -0.895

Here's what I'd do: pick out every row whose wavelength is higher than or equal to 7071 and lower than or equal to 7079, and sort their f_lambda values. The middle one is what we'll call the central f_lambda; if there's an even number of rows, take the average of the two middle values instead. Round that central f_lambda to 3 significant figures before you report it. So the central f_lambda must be 23.7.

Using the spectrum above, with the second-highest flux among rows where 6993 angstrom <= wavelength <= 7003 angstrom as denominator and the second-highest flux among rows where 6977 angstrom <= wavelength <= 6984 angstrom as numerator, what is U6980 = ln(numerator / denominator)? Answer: 0.020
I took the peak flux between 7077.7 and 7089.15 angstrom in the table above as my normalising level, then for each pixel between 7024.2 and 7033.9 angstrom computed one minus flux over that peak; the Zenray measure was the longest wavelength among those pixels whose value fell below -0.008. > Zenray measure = 7033.06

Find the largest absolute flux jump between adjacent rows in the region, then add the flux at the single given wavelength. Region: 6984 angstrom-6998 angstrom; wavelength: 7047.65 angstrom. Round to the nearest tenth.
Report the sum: 24.5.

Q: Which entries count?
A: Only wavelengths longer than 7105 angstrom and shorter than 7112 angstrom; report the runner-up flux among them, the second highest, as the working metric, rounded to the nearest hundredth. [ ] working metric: 24.50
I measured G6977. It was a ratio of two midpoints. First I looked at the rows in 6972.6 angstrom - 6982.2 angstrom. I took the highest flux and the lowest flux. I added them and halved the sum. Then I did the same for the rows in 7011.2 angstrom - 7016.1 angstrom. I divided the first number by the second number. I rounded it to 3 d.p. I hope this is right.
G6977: 1.001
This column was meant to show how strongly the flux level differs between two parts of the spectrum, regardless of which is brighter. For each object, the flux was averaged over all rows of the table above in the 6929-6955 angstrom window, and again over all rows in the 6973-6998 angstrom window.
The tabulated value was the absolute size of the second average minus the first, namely 0.52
